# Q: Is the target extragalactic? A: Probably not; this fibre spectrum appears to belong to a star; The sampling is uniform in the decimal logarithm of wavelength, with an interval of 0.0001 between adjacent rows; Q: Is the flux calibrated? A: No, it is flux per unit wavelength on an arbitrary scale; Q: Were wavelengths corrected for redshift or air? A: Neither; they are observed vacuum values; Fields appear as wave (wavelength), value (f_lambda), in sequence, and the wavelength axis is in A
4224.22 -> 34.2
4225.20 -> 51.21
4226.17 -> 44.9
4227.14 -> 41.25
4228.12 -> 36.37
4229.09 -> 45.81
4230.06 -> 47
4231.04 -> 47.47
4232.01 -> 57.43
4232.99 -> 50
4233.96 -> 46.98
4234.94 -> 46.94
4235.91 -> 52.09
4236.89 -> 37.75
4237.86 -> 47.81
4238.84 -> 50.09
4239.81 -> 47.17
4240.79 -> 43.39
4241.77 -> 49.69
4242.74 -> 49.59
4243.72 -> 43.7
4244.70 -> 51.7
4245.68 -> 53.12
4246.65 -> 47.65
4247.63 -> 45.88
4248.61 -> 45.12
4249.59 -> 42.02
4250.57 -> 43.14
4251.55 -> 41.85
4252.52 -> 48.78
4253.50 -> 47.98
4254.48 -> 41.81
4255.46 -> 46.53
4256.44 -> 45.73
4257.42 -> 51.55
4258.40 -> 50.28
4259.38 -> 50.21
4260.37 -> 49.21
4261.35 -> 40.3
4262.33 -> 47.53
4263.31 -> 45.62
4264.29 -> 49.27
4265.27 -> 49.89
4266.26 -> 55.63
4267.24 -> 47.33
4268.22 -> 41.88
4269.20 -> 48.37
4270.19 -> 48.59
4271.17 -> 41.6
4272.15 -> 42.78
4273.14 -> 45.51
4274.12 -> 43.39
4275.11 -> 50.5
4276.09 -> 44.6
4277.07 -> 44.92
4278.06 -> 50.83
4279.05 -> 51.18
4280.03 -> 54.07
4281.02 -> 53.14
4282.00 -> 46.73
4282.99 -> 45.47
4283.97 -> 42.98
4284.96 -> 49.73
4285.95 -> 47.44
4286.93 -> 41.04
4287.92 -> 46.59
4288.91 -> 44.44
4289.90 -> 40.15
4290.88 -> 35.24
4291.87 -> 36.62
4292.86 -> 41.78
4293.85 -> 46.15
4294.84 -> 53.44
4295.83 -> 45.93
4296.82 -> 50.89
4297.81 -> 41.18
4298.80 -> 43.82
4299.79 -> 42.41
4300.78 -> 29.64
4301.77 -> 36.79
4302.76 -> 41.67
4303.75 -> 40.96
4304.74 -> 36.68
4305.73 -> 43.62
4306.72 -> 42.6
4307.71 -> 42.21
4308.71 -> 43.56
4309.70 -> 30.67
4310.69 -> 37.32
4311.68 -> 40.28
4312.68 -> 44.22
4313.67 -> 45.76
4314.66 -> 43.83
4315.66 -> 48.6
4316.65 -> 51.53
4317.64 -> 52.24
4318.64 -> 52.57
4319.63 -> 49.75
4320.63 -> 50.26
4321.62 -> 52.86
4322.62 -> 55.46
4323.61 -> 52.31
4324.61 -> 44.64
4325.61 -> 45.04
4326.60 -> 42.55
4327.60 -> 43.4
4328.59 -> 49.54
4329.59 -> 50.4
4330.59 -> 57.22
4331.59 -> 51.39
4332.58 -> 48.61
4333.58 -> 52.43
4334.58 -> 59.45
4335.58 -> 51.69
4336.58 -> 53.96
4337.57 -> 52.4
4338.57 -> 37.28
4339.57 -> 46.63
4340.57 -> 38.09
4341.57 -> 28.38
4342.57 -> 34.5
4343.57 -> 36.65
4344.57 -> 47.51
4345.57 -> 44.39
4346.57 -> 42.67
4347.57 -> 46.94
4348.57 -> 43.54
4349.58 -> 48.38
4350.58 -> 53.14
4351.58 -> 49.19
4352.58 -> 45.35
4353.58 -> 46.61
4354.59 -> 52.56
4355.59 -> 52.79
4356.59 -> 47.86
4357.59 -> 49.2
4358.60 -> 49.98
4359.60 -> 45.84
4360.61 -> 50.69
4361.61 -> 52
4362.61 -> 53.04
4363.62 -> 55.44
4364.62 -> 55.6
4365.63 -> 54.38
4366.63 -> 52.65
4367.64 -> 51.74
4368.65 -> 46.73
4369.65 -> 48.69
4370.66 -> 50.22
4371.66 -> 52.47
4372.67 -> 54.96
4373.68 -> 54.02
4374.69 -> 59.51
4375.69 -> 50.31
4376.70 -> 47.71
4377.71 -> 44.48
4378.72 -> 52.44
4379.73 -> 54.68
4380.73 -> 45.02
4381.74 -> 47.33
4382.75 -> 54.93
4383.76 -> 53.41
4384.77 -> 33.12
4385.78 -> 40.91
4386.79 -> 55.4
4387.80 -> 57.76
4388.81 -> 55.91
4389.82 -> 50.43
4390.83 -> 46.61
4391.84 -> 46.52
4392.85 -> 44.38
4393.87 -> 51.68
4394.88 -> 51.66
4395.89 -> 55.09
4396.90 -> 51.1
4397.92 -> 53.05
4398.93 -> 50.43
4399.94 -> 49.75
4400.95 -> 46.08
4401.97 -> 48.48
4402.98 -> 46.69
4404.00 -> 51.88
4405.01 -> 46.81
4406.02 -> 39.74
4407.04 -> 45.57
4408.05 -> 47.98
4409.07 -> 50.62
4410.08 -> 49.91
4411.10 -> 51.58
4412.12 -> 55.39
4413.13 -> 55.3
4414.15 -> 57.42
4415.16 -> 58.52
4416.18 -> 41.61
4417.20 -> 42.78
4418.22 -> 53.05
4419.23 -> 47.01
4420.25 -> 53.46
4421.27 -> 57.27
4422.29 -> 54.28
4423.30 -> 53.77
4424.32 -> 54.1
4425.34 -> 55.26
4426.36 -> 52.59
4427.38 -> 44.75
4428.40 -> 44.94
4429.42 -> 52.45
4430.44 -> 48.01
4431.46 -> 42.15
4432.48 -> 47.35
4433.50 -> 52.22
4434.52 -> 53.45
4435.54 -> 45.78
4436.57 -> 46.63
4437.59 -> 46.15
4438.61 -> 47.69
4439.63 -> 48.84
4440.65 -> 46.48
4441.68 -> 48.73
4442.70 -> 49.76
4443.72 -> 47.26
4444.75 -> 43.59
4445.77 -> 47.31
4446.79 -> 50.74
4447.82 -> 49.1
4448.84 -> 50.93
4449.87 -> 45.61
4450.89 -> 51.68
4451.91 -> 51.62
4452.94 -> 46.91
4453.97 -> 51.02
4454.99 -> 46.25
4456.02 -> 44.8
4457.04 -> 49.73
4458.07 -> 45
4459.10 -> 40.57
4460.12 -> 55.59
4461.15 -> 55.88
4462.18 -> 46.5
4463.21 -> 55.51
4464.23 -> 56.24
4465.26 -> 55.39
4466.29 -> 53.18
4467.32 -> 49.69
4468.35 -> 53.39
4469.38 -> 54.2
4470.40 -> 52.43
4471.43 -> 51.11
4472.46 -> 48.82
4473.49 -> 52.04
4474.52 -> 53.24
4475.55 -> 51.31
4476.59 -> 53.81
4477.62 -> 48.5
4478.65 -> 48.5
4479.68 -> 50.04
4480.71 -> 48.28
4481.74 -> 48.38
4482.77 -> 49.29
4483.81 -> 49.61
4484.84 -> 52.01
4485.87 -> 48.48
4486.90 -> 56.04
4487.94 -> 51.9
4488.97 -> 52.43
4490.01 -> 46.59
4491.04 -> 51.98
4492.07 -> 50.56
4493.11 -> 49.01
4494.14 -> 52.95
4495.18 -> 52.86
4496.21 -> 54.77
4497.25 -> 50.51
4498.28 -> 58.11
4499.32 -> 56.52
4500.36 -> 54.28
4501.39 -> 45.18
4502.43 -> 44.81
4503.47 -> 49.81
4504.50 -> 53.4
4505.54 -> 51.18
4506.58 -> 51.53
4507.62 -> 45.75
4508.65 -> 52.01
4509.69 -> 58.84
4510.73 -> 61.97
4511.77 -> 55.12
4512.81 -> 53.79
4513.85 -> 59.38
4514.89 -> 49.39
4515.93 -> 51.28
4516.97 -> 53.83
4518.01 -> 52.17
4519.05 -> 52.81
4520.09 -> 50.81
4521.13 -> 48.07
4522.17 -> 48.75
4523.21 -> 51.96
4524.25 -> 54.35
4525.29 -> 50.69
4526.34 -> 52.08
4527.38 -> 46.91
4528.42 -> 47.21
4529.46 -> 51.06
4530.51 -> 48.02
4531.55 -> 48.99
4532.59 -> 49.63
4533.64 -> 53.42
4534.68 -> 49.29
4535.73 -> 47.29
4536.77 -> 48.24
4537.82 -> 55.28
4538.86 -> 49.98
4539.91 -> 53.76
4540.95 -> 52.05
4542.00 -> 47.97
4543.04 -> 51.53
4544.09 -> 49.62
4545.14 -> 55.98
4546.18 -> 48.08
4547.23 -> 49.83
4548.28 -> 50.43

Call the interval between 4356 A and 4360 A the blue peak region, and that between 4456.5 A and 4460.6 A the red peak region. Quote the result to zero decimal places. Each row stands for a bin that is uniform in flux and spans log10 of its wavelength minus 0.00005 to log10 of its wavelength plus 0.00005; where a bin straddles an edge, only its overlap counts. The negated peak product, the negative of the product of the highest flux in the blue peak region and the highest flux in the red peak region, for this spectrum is -2778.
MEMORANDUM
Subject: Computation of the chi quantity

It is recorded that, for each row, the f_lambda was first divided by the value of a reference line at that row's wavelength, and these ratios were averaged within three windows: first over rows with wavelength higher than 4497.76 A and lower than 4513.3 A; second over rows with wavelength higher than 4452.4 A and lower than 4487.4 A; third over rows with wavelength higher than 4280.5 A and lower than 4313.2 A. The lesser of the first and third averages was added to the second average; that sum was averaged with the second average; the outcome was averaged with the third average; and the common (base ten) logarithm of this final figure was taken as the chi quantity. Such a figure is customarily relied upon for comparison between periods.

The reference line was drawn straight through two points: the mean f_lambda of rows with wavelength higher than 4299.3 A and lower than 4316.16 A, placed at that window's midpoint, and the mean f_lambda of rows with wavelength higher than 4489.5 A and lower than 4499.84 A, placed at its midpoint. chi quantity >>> 0.107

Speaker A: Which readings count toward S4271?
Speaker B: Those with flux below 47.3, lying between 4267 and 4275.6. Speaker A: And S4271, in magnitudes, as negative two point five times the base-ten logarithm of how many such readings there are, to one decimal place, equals -1.7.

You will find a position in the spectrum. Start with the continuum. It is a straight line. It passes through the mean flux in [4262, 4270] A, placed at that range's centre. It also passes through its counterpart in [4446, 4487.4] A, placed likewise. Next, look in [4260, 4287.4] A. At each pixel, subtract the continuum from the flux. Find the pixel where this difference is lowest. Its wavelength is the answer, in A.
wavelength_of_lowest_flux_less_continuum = 4261.35 A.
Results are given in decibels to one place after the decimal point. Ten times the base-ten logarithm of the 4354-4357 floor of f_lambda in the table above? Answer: 16.8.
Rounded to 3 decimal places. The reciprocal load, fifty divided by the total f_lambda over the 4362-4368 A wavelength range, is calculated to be 0.155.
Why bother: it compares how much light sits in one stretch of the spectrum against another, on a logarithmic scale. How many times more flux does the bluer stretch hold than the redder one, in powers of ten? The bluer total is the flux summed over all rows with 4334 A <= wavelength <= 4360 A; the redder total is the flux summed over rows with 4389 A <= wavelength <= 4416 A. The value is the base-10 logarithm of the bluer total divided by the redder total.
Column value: -0.034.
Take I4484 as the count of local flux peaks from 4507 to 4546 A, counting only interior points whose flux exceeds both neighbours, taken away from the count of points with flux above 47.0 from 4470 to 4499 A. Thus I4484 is 16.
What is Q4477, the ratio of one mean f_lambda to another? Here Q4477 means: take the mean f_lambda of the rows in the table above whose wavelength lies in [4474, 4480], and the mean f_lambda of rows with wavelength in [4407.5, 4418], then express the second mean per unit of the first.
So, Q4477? 1.00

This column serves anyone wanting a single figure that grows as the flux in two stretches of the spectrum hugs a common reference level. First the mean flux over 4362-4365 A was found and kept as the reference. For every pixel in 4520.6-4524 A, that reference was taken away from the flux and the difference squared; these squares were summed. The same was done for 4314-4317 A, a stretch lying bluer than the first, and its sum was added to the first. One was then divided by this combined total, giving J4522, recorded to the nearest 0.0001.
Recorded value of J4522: 0.0040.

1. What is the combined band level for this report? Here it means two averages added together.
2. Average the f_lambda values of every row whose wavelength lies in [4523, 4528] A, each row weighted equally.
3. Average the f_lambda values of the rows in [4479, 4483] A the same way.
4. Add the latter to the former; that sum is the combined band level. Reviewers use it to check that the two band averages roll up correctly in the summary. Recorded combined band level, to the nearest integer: 100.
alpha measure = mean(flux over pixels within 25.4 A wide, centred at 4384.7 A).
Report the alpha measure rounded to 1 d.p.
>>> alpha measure 50.4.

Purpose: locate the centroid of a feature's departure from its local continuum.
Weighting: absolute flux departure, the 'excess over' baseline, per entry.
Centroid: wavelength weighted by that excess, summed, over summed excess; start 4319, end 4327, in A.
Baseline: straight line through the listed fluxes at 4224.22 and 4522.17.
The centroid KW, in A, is 4322.4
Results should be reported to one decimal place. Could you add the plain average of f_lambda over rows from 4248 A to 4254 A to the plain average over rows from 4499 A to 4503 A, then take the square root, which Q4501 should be 9.7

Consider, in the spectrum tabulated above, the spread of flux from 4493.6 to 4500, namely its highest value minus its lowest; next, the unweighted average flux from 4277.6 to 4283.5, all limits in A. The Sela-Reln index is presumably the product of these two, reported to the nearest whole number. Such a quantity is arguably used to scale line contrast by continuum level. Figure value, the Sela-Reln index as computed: 382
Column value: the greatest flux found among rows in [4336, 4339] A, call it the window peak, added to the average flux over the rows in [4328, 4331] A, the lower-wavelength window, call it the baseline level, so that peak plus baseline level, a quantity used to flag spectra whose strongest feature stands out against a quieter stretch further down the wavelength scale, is 106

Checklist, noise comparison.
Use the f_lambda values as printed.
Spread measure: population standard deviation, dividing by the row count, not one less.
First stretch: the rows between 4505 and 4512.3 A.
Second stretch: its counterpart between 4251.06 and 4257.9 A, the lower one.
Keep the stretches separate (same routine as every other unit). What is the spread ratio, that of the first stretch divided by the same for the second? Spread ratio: 1.5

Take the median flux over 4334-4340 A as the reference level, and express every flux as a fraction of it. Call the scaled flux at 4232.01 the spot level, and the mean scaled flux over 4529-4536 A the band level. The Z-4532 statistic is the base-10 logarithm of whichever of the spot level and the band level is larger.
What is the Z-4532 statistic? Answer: 0.043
